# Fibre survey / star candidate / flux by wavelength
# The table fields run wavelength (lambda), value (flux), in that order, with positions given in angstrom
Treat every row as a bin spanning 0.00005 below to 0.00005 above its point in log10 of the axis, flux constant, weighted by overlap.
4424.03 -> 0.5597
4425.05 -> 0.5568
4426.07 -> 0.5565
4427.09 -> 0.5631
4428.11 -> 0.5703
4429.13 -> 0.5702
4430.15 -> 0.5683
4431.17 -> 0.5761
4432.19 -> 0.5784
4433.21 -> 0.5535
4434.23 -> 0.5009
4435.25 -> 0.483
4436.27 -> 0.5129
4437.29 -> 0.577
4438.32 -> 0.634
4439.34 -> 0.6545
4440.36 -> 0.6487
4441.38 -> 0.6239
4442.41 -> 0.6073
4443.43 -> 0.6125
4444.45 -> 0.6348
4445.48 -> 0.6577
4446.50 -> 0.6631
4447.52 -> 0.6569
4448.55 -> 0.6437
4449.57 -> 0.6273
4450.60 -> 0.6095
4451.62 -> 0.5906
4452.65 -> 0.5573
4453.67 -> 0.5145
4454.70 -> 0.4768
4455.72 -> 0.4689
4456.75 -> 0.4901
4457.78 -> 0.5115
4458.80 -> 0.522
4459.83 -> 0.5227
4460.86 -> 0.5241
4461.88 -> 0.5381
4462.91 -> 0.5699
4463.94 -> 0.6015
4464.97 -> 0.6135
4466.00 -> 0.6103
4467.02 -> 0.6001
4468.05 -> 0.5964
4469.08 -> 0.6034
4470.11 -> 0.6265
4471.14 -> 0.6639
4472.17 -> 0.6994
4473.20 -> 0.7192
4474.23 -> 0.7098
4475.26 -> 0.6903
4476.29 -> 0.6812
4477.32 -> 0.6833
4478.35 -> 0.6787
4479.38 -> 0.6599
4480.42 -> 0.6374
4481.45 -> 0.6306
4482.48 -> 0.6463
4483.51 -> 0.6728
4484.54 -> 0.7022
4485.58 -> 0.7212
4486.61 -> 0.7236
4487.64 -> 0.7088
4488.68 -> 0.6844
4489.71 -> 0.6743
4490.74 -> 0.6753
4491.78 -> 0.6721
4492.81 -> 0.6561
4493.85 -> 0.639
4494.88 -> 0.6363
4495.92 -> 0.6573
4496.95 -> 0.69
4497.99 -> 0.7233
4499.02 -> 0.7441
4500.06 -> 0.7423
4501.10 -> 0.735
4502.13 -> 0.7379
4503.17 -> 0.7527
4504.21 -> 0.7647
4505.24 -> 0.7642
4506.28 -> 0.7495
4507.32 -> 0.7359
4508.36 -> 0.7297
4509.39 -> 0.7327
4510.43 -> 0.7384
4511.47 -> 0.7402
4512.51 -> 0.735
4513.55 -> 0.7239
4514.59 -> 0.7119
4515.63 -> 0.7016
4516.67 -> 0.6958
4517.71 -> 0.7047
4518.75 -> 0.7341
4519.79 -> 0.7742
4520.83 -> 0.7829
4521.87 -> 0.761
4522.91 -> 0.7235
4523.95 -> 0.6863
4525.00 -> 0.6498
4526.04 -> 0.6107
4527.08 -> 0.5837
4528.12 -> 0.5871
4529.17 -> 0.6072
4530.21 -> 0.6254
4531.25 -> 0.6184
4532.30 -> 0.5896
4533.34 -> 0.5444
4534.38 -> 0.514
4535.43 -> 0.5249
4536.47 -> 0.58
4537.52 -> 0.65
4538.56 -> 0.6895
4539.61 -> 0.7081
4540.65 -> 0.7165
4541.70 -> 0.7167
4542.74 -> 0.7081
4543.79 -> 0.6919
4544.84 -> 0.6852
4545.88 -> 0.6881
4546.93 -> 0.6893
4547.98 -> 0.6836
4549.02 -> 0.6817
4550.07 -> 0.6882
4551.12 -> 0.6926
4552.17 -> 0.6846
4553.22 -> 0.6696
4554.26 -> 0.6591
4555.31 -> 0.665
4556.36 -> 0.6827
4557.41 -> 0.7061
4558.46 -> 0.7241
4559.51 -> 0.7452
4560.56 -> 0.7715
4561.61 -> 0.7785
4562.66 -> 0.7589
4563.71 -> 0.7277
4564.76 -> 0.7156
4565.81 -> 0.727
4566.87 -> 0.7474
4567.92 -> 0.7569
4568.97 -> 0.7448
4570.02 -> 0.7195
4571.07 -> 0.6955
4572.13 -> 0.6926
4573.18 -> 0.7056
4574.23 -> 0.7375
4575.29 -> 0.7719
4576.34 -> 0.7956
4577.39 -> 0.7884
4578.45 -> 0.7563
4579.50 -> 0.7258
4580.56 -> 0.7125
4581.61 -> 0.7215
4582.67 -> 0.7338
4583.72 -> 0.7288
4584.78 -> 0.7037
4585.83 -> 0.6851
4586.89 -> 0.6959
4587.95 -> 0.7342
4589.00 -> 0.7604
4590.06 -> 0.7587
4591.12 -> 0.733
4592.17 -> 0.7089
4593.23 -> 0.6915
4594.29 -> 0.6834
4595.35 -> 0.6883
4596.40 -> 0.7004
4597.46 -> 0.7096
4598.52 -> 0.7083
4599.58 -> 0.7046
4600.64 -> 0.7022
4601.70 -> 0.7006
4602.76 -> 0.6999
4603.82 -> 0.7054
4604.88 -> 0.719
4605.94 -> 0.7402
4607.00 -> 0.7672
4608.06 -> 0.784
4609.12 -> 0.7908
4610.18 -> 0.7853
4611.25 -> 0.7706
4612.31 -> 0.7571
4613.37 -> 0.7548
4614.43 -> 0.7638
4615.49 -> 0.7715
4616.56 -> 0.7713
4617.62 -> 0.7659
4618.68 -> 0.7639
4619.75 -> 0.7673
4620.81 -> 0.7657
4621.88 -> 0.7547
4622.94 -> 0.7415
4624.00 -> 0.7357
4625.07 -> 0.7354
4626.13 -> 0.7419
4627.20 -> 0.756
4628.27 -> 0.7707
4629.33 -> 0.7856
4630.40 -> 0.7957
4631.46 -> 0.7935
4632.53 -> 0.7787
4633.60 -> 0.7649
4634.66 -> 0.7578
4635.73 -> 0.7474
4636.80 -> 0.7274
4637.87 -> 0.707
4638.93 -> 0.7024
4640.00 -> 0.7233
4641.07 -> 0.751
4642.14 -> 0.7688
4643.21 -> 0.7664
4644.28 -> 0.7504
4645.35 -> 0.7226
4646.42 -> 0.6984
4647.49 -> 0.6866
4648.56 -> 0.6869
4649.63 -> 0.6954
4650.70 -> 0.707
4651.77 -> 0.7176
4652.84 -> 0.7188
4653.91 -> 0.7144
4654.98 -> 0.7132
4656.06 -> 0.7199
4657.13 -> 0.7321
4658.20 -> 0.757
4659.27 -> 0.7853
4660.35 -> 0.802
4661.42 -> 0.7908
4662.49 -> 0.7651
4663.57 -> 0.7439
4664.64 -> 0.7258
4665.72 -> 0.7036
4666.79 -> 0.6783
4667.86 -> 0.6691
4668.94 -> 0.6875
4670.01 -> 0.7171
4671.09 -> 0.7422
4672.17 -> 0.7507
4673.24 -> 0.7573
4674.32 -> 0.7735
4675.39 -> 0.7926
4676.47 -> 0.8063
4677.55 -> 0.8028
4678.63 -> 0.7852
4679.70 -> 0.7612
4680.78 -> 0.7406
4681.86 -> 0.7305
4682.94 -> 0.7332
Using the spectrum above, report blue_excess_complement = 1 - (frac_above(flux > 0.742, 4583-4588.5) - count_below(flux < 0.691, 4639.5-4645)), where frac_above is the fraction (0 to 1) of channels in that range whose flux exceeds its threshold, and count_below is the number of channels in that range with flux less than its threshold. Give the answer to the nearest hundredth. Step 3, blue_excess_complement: 1.00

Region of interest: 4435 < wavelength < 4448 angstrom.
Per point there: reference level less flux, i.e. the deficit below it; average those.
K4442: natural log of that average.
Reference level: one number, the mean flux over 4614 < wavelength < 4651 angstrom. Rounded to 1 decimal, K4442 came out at -2.0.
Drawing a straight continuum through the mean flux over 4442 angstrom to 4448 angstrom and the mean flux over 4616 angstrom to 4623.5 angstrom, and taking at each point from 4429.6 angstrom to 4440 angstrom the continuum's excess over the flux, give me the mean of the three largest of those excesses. 0.13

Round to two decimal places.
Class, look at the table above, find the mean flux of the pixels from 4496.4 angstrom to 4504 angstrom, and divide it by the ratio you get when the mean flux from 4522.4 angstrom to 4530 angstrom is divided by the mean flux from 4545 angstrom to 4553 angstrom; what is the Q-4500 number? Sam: 0.79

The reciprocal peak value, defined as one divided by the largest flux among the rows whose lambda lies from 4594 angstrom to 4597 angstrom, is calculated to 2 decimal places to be 1.43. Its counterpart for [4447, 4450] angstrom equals 1.52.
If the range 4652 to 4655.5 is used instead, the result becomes 1.39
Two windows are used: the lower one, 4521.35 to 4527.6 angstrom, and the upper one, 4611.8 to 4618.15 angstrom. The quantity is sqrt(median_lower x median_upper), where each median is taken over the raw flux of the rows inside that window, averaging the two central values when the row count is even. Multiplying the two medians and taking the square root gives 0.71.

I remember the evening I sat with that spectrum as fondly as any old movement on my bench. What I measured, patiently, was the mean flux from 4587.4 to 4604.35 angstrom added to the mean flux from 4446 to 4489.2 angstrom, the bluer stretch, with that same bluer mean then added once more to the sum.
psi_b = 1.95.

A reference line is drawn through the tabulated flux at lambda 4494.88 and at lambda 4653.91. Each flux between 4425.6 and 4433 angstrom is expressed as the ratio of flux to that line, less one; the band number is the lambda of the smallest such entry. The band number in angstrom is 4426.07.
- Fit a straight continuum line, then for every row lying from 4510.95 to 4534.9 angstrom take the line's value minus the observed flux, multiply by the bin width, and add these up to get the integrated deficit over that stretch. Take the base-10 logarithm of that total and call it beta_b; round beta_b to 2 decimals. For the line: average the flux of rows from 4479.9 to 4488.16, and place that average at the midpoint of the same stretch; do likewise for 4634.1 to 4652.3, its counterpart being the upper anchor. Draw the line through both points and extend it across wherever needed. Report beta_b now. -0.29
